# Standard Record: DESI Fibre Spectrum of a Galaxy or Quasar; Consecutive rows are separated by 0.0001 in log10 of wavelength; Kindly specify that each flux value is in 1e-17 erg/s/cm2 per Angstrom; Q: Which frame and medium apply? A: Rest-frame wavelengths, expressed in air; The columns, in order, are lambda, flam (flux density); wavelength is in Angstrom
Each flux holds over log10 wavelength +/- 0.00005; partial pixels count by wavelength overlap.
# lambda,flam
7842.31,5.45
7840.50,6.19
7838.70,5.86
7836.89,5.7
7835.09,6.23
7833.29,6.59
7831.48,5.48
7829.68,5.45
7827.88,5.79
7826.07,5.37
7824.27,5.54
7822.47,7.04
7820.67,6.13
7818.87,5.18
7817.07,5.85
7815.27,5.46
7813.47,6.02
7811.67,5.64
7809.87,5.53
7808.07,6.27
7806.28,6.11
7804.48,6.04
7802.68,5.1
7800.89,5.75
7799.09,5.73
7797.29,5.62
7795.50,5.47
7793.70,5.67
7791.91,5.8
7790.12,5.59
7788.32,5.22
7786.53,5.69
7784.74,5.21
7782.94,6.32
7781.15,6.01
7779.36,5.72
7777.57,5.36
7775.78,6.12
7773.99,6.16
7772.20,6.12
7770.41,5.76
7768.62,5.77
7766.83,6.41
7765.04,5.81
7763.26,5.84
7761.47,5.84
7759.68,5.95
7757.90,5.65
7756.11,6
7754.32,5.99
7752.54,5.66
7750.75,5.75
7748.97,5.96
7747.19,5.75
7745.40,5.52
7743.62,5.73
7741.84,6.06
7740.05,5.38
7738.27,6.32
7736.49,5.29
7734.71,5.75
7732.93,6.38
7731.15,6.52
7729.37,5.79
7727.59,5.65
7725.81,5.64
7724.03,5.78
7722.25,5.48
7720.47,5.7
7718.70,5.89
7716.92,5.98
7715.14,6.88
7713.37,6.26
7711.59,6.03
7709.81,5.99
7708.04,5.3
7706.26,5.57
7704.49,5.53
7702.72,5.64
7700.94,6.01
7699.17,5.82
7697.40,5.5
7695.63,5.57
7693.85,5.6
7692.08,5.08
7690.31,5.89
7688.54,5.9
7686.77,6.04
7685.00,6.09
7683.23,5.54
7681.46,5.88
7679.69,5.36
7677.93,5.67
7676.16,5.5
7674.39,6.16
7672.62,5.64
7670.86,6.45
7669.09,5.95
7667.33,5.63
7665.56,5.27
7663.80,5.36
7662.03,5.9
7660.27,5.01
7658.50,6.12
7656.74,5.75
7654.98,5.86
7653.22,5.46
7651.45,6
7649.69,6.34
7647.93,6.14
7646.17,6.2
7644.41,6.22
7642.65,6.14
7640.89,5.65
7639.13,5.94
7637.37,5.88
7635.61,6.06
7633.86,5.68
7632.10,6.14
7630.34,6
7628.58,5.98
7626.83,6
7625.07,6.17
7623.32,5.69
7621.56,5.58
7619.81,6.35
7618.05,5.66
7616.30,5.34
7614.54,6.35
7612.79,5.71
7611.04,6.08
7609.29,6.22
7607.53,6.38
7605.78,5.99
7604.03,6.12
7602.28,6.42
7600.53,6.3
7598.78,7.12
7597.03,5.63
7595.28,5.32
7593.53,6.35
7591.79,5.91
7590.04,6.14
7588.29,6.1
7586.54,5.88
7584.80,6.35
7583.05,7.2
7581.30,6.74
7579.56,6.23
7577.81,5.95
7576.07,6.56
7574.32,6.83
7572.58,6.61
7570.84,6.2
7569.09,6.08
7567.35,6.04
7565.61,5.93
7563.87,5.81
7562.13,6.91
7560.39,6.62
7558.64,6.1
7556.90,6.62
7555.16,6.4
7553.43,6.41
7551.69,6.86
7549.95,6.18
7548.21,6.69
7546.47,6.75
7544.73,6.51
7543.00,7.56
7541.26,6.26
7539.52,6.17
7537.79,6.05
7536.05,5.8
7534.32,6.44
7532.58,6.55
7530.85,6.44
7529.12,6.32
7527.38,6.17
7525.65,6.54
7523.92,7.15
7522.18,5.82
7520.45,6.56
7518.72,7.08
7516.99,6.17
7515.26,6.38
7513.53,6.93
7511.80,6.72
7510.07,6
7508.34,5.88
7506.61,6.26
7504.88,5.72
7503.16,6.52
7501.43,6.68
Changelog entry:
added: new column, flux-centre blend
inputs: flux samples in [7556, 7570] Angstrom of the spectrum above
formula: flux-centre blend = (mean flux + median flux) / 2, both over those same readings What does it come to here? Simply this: 6.2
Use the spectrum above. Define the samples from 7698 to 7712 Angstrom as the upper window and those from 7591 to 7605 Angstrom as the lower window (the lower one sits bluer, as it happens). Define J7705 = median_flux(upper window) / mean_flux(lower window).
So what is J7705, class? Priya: 0.93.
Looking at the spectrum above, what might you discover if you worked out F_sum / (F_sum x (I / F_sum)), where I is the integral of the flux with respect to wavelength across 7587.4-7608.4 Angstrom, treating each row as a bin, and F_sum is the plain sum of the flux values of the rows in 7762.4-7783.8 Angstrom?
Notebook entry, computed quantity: 0.553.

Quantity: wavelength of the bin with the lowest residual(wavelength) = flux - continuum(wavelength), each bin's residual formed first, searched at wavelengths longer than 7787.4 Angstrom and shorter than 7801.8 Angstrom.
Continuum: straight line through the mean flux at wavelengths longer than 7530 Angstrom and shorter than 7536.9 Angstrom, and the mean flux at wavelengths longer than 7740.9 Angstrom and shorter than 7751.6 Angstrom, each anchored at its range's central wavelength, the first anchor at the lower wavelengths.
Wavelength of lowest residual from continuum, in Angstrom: 7788.32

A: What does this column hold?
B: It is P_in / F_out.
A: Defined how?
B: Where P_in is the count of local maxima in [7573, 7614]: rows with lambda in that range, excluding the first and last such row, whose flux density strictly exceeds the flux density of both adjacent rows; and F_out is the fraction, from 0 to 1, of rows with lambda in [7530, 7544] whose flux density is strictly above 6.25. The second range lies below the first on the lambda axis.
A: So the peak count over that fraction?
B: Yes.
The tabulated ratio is 10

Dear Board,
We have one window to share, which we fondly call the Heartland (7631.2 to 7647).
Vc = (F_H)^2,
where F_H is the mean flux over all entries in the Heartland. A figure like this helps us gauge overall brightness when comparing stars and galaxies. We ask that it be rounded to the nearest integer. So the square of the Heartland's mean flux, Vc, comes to 36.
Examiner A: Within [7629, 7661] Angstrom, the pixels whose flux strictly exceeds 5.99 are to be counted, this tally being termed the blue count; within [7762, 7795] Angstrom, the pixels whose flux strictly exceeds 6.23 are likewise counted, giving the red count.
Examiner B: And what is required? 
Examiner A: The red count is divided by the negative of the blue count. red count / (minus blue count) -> -0.200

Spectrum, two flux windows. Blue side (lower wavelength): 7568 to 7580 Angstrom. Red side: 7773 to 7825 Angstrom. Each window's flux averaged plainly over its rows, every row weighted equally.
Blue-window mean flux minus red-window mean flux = 0.58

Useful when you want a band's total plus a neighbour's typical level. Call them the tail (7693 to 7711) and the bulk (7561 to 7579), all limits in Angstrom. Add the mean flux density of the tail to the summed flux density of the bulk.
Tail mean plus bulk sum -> 68.6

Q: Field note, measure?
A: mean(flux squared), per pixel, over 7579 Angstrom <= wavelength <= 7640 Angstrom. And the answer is 37.2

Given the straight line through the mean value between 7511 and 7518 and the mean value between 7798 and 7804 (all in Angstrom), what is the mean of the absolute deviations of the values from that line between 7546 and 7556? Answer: 0.21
